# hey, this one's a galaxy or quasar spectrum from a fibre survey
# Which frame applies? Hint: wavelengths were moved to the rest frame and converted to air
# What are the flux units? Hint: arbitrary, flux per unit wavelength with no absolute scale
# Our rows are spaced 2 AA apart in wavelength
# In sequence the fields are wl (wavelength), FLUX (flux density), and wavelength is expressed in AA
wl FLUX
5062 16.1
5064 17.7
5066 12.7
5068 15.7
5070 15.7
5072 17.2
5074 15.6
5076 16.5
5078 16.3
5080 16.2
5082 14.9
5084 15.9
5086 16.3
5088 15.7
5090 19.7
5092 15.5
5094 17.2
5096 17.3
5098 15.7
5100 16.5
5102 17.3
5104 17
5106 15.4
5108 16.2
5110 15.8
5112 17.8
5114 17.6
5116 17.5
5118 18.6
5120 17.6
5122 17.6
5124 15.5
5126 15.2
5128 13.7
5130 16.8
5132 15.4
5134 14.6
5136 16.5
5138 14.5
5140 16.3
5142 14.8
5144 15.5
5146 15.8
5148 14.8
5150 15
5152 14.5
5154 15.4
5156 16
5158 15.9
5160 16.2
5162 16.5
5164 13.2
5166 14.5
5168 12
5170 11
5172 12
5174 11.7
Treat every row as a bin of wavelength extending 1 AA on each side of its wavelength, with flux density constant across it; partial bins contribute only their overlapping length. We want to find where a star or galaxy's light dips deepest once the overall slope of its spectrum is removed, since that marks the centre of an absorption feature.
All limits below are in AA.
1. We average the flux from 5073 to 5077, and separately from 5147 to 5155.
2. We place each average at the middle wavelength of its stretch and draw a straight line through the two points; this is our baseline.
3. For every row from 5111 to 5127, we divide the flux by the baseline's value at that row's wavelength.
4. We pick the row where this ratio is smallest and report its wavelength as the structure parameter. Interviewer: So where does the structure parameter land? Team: 5126 AA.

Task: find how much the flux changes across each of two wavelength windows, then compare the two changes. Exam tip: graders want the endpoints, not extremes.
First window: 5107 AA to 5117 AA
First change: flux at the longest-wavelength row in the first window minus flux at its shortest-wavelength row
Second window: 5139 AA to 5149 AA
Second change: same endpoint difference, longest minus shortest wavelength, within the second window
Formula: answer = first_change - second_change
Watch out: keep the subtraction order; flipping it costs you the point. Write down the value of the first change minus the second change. 2.8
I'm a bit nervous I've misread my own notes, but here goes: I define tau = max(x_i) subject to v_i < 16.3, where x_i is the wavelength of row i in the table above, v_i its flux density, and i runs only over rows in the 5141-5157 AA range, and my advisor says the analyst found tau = 5156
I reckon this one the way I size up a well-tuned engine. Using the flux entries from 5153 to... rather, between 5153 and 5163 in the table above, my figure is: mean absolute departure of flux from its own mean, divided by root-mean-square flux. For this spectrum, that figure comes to 0.017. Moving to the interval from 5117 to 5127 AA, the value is 0.073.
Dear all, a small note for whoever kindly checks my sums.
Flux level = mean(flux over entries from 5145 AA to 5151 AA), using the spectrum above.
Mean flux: 15.2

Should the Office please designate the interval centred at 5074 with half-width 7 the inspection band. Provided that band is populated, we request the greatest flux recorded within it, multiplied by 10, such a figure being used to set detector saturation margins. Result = 172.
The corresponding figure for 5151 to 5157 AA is 160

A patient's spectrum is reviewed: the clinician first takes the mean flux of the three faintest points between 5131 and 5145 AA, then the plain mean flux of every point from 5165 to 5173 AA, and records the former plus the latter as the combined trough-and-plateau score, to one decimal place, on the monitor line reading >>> 27.0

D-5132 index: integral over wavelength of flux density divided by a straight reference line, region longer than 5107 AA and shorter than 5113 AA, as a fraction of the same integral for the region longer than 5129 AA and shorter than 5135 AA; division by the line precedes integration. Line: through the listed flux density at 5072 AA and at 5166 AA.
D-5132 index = 1.02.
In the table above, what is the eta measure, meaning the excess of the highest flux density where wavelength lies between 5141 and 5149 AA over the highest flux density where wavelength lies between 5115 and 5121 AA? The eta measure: -2.80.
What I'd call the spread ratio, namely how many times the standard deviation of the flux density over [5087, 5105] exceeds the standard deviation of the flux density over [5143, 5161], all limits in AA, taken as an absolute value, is 2.21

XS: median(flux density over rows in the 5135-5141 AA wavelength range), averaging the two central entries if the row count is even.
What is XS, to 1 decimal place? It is 16.3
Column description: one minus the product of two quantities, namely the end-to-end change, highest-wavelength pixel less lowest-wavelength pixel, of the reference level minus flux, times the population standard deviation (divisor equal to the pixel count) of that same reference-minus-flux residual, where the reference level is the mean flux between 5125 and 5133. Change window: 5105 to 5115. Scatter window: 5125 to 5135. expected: 3.24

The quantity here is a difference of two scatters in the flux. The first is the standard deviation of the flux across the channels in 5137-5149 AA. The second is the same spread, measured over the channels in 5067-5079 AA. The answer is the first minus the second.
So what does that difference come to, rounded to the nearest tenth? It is 0.1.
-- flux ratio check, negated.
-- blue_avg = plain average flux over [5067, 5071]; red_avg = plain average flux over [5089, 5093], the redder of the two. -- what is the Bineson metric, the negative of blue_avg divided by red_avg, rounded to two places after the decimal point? -0.89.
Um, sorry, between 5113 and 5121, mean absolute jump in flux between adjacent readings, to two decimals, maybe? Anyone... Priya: 0.73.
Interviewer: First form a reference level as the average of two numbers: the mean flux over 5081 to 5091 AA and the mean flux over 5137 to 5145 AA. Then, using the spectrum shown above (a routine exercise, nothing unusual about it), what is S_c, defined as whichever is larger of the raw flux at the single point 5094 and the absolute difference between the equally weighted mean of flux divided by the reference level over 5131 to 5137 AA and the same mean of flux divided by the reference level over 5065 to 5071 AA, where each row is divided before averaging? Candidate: 17.2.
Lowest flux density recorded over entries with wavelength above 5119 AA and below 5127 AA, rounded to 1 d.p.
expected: 15.2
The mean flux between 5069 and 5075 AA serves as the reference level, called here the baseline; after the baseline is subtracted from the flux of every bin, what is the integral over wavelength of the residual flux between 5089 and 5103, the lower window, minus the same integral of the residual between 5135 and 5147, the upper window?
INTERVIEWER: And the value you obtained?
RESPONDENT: 19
